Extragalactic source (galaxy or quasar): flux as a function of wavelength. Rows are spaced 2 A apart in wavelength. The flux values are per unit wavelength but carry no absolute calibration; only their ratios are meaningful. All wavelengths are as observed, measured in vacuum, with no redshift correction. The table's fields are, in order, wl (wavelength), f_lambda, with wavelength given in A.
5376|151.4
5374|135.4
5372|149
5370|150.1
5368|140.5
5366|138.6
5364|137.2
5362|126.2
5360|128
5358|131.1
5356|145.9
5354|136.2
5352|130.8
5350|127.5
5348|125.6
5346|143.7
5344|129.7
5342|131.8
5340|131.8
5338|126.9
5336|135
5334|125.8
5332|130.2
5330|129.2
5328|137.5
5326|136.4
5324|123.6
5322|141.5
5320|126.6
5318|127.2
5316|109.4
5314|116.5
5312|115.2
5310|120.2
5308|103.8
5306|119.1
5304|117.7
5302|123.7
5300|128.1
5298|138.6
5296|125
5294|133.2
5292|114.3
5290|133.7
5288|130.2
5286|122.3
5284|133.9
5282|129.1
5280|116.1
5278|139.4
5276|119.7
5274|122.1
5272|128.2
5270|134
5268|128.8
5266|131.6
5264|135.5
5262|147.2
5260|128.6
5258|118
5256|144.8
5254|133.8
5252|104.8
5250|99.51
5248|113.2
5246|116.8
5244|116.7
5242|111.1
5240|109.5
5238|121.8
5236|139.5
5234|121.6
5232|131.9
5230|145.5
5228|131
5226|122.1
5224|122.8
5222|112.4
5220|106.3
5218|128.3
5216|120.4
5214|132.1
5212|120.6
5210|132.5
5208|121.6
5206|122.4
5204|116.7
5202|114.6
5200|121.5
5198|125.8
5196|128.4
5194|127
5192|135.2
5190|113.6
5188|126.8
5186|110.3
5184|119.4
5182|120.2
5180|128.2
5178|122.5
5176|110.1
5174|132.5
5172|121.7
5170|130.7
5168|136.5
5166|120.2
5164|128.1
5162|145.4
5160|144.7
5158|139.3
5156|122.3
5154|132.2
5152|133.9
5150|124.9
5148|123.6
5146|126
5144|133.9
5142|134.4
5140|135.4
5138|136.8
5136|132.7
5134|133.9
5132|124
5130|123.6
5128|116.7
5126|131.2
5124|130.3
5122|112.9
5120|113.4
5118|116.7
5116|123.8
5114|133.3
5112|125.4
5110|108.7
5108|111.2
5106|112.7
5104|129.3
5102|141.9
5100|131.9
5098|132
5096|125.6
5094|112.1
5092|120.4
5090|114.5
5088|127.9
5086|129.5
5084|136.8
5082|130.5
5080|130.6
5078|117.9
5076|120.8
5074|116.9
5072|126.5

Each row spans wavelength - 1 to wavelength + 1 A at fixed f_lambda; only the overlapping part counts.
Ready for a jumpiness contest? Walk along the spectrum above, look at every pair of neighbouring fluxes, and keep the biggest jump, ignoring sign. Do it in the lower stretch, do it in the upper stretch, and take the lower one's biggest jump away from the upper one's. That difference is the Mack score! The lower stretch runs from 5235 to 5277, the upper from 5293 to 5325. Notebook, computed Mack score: -11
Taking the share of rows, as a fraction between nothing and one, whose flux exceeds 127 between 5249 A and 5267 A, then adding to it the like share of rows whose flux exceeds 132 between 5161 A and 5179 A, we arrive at 1.00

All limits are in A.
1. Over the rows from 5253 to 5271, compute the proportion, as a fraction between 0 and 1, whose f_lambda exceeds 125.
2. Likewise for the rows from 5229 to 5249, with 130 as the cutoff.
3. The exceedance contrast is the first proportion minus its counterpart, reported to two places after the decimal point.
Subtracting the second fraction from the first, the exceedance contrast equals 0.59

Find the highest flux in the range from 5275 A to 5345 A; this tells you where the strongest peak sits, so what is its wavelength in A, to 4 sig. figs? 5322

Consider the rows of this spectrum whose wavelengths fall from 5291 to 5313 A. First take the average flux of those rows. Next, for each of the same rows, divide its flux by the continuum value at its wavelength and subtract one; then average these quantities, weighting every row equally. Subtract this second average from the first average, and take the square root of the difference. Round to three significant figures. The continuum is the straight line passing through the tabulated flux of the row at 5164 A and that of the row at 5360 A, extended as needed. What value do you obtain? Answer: 11.0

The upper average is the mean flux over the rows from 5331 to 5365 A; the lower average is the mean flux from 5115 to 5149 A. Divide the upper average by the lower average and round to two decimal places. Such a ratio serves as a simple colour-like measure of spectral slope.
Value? 1.04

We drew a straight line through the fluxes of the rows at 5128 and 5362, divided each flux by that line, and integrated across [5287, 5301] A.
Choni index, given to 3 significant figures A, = 14.6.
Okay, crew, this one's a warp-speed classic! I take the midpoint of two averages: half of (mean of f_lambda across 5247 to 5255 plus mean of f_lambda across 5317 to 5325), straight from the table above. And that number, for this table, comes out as 121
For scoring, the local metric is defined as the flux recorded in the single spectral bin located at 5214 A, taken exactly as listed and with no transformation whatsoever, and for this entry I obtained 132.1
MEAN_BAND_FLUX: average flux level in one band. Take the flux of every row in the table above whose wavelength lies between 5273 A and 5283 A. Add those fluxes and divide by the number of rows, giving 125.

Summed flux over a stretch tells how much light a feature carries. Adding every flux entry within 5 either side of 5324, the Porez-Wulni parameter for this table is 666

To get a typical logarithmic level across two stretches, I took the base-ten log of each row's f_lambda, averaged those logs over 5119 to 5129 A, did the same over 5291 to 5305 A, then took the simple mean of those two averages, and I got 2.09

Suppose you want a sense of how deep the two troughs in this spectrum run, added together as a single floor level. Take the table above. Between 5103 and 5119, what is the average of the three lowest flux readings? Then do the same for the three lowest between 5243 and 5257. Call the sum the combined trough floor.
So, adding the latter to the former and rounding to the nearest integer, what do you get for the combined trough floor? 217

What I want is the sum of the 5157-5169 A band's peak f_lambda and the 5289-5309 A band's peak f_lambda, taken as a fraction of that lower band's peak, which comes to 1.95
